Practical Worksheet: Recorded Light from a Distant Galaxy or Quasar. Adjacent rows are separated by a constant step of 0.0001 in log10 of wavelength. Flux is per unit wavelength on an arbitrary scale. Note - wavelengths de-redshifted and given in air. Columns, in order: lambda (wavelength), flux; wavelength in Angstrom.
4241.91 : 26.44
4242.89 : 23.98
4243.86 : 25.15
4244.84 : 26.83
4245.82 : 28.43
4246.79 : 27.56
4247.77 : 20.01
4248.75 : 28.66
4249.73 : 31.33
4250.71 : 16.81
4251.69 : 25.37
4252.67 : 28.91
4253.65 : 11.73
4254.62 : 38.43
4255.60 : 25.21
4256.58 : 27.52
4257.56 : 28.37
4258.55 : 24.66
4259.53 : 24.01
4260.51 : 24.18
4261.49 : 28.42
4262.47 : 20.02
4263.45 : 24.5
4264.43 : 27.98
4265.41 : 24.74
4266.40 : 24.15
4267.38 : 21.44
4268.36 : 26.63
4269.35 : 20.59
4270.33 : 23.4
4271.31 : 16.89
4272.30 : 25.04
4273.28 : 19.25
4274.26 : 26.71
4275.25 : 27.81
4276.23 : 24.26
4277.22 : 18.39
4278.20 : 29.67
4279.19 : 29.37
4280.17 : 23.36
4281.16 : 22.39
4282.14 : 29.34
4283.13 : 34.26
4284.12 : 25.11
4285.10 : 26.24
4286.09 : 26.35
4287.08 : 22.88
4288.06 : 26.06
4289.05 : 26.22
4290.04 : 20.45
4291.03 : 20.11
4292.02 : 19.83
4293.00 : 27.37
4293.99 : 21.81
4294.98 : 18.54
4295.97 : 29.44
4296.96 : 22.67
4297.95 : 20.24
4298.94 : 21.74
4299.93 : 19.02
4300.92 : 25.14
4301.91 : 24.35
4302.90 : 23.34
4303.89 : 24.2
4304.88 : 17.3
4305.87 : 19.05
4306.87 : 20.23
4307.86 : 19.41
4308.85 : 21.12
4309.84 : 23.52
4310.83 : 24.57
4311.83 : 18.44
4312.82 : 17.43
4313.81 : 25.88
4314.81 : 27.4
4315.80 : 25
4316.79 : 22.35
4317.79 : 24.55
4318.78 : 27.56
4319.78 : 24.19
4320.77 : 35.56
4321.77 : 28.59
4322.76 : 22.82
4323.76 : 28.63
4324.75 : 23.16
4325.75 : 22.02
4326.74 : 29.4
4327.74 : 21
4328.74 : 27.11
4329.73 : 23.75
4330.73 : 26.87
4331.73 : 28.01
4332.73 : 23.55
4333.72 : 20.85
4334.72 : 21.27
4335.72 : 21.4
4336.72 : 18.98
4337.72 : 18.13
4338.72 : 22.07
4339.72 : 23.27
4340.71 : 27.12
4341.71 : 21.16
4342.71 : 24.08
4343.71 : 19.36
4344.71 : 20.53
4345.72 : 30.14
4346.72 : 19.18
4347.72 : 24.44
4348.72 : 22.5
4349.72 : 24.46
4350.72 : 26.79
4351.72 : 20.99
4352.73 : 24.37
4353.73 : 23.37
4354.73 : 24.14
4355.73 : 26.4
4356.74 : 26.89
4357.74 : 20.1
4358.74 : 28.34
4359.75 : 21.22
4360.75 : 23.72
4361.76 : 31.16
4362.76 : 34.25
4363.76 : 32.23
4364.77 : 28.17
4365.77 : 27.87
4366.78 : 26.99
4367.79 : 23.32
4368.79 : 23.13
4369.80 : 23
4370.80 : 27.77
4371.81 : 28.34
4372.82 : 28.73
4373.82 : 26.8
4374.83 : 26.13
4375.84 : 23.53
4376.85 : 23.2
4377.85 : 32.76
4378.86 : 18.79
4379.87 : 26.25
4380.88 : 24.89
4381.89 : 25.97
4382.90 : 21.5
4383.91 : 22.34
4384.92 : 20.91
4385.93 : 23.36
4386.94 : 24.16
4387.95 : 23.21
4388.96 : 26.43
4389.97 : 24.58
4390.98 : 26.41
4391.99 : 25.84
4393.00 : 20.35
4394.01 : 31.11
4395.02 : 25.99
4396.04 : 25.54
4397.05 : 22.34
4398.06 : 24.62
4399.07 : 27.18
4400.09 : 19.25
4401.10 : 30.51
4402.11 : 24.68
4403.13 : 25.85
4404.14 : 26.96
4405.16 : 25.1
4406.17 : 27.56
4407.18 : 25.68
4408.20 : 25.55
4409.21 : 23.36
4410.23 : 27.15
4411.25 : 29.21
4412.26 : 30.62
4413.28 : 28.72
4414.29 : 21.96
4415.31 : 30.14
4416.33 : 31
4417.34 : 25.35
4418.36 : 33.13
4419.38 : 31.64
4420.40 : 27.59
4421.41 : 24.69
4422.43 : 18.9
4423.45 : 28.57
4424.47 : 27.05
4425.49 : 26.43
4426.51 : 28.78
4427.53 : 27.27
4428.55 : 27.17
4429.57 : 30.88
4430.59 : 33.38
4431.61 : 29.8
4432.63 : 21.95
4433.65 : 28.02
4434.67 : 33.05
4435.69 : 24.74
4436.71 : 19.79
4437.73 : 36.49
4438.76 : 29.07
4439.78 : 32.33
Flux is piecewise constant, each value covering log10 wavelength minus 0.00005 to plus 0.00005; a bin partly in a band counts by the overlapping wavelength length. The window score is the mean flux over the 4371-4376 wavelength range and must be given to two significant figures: 27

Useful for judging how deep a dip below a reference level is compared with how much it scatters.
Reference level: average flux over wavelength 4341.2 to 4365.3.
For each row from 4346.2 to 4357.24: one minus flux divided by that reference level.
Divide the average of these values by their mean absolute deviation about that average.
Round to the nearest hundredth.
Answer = 0.54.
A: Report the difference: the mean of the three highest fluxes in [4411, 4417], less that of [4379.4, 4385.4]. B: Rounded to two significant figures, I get 4.9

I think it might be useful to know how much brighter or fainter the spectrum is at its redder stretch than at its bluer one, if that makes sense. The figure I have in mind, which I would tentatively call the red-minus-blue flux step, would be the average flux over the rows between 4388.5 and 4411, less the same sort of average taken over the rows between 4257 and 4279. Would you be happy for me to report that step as 1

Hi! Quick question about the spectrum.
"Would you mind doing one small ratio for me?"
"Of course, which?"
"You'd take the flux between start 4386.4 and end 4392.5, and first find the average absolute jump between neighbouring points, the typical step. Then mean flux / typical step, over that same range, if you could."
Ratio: 15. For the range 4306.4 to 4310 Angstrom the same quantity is 13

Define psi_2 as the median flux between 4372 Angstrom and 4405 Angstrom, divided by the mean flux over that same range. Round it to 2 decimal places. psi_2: 1.01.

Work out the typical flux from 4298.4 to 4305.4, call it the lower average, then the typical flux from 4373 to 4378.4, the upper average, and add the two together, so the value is 49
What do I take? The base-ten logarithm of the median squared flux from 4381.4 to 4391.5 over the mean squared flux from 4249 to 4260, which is -0.10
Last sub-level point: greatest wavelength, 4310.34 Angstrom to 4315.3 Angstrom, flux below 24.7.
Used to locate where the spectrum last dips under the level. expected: 4312.82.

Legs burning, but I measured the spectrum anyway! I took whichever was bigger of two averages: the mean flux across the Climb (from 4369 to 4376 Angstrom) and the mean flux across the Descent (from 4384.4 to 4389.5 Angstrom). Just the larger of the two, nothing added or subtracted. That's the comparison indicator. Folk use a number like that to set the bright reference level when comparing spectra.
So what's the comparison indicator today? 26.3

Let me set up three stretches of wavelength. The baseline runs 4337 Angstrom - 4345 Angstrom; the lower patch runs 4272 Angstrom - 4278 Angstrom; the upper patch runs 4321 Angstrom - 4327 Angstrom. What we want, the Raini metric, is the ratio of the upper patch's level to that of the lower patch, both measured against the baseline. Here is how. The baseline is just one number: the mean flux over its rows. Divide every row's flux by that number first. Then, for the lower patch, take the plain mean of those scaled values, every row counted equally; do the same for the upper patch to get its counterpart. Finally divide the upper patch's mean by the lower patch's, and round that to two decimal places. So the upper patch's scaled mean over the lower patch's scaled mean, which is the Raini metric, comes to 1.09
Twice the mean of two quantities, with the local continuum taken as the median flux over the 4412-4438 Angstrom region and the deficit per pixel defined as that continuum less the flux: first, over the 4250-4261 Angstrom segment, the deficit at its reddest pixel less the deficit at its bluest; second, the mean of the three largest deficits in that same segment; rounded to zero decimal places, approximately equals 3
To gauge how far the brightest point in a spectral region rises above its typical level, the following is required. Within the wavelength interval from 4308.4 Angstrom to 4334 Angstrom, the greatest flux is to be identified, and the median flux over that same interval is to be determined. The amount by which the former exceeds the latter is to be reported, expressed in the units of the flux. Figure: 11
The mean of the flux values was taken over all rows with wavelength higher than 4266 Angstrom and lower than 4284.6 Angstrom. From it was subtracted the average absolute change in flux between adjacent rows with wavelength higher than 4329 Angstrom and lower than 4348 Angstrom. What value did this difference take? 21.0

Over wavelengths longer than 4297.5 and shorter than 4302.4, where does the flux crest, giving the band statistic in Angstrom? 4300.92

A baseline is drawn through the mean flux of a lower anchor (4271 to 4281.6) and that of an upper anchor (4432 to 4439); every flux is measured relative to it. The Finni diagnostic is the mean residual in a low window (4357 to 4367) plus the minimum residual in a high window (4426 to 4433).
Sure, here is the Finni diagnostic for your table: -4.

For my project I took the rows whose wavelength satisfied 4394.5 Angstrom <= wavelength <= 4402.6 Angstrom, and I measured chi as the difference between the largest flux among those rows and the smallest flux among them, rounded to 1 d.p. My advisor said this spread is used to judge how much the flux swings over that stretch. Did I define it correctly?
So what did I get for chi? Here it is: 11.3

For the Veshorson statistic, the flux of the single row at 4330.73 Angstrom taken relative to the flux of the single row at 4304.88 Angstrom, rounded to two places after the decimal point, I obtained 1.55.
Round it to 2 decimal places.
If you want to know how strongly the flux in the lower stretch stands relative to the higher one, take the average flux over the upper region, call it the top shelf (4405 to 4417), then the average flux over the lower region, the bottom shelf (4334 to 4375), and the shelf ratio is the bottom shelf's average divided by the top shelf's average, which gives 0.91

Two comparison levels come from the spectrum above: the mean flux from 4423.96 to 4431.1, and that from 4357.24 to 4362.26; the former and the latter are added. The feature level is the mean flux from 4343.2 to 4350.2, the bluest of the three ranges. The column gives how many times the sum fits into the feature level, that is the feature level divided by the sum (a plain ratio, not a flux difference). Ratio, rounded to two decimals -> 0.43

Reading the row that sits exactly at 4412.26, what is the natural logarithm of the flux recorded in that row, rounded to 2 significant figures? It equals 3.4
